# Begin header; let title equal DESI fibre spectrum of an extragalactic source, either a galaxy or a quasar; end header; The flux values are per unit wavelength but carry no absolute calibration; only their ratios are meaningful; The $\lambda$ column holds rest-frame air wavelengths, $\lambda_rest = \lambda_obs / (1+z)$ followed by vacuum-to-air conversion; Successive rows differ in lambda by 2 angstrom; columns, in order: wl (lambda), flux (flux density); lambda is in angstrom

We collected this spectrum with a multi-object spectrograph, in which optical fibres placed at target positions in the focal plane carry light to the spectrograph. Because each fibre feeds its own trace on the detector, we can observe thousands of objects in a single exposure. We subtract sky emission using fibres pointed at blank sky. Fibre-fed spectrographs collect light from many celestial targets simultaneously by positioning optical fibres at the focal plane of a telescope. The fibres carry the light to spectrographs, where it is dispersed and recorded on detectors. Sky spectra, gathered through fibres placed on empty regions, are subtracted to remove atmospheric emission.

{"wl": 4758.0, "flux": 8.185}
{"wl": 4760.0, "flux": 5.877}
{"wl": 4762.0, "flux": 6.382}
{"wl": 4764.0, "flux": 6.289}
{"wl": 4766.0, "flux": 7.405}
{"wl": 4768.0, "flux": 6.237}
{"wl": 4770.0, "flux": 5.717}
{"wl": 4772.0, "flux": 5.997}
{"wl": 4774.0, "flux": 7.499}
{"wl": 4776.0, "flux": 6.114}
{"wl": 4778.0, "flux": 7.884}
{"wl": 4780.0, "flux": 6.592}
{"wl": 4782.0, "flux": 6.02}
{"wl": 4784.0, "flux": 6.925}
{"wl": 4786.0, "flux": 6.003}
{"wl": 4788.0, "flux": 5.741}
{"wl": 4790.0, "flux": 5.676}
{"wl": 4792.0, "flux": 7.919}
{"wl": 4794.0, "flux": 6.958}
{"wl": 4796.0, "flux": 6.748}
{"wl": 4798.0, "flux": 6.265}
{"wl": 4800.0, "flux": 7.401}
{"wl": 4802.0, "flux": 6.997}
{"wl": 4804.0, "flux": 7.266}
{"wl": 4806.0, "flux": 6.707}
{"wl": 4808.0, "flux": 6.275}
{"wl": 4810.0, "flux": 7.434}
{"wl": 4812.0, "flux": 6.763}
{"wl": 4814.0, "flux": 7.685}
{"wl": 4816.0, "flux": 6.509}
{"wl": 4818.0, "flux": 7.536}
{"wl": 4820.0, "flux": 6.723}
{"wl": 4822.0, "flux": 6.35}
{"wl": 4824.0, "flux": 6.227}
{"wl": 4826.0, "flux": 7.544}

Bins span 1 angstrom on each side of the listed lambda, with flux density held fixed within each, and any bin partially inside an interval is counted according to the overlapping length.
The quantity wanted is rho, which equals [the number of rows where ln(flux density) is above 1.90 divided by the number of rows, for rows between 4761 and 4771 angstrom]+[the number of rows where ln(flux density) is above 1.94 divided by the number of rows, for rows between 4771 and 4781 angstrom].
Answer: 0.60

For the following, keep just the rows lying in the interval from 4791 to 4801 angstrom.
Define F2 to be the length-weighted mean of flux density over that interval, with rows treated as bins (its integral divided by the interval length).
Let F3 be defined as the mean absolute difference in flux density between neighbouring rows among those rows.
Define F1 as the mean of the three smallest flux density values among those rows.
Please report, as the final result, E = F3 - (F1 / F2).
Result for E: -0.2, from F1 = 6.7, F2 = 7.06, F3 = 0.70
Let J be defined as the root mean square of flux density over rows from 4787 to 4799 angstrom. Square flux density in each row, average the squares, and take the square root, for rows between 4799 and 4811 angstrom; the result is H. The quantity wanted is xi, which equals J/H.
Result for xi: 0.94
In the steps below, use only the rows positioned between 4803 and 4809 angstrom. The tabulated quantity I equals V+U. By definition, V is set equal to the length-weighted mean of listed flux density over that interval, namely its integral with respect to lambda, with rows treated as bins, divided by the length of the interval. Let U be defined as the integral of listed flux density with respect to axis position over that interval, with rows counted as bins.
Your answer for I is 47.2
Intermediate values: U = 40.5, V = 6.75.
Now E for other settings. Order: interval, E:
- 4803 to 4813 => -0.3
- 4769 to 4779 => 0.3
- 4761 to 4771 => -0.2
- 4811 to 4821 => 0.0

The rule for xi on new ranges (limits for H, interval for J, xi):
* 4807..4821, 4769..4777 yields 0.91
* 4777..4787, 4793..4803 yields 1.02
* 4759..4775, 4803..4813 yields 1.07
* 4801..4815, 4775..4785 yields 0.96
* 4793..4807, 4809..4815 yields 1.06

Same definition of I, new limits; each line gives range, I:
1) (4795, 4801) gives 47.6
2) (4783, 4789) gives 43.6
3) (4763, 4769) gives 46.5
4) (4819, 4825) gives 45.0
